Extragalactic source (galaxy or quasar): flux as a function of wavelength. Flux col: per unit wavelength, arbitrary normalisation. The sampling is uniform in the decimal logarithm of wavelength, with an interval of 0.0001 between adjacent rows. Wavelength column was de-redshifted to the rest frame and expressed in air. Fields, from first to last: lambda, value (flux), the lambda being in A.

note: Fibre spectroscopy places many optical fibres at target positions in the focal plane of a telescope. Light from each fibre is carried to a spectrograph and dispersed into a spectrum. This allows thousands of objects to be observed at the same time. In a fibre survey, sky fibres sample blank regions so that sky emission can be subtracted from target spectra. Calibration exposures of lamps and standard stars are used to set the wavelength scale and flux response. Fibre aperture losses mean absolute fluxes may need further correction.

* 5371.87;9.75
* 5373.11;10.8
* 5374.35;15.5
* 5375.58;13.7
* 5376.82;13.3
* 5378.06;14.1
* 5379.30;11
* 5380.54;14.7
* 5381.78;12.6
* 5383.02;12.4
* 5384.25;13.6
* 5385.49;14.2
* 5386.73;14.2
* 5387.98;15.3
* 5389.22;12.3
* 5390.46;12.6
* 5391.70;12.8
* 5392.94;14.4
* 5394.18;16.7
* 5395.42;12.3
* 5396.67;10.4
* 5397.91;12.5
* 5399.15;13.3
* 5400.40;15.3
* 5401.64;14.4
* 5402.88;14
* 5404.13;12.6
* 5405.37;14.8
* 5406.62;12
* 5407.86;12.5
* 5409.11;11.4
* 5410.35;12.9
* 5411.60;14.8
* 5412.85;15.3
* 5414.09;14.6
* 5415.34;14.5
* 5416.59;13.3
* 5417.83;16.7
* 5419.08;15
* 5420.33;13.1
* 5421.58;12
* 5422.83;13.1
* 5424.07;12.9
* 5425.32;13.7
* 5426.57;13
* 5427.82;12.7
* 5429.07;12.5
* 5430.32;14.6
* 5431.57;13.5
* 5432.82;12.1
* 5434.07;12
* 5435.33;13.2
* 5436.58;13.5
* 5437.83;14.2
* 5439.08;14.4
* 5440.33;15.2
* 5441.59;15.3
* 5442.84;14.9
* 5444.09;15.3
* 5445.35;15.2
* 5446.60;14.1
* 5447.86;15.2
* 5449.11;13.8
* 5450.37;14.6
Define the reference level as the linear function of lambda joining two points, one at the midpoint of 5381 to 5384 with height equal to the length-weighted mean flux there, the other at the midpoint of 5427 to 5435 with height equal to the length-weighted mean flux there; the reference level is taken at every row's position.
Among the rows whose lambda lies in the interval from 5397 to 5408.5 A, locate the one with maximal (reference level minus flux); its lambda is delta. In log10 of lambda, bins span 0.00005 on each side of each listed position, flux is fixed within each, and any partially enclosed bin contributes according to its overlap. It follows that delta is 5406.62 A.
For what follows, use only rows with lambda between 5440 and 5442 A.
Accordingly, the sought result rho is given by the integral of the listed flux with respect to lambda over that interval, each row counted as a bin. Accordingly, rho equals 30.4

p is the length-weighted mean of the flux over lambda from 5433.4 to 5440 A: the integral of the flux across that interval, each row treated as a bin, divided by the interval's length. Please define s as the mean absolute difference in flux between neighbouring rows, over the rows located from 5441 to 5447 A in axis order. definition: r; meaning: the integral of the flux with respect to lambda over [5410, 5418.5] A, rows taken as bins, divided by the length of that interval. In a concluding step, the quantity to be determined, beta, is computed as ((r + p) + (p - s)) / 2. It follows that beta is 20.6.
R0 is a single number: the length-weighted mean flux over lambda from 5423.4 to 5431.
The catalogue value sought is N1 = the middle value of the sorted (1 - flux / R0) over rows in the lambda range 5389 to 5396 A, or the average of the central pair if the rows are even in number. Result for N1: 0.041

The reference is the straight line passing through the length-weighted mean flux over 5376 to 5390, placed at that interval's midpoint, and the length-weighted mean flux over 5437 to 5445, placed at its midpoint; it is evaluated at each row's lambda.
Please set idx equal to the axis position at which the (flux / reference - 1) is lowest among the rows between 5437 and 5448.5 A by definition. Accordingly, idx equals 5446.60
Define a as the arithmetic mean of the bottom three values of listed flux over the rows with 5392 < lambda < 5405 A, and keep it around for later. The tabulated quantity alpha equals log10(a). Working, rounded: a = 11.7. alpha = 1.07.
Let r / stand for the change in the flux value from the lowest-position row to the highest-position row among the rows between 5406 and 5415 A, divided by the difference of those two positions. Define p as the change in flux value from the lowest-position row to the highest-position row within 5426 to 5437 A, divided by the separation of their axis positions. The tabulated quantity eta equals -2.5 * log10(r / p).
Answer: -2.1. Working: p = 0.05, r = 0.35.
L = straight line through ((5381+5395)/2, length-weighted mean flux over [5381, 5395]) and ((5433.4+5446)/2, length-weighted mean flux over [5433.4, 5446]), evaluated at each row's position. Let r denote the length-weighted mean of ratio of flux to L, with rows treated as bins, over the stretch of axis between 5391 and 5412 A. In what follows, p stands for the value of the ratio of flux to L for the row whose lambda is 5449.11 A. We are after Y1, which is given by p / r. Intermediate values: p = 0.96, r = 0.96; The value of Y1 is 1.00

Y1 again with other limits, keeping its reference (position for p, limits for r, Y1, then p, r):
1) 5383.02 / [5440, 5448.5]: 0.87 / 0.91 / 1.05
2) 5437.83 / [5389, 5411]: 1.04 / 0.99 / 0.95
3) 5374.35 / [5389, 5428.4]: 1.18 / 1.14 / 0.97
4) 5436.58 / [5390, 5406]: 0.97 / 0.95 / 0.98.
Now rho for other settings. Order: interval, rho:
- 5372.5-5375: 33.0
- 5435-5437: 26.7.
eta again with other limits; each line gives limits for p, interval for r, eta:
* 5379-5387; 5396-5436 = 1.9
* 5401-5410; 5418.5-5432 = 1.3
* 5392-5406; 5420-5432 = -0.1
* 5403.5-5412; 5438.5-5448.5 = 1.3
